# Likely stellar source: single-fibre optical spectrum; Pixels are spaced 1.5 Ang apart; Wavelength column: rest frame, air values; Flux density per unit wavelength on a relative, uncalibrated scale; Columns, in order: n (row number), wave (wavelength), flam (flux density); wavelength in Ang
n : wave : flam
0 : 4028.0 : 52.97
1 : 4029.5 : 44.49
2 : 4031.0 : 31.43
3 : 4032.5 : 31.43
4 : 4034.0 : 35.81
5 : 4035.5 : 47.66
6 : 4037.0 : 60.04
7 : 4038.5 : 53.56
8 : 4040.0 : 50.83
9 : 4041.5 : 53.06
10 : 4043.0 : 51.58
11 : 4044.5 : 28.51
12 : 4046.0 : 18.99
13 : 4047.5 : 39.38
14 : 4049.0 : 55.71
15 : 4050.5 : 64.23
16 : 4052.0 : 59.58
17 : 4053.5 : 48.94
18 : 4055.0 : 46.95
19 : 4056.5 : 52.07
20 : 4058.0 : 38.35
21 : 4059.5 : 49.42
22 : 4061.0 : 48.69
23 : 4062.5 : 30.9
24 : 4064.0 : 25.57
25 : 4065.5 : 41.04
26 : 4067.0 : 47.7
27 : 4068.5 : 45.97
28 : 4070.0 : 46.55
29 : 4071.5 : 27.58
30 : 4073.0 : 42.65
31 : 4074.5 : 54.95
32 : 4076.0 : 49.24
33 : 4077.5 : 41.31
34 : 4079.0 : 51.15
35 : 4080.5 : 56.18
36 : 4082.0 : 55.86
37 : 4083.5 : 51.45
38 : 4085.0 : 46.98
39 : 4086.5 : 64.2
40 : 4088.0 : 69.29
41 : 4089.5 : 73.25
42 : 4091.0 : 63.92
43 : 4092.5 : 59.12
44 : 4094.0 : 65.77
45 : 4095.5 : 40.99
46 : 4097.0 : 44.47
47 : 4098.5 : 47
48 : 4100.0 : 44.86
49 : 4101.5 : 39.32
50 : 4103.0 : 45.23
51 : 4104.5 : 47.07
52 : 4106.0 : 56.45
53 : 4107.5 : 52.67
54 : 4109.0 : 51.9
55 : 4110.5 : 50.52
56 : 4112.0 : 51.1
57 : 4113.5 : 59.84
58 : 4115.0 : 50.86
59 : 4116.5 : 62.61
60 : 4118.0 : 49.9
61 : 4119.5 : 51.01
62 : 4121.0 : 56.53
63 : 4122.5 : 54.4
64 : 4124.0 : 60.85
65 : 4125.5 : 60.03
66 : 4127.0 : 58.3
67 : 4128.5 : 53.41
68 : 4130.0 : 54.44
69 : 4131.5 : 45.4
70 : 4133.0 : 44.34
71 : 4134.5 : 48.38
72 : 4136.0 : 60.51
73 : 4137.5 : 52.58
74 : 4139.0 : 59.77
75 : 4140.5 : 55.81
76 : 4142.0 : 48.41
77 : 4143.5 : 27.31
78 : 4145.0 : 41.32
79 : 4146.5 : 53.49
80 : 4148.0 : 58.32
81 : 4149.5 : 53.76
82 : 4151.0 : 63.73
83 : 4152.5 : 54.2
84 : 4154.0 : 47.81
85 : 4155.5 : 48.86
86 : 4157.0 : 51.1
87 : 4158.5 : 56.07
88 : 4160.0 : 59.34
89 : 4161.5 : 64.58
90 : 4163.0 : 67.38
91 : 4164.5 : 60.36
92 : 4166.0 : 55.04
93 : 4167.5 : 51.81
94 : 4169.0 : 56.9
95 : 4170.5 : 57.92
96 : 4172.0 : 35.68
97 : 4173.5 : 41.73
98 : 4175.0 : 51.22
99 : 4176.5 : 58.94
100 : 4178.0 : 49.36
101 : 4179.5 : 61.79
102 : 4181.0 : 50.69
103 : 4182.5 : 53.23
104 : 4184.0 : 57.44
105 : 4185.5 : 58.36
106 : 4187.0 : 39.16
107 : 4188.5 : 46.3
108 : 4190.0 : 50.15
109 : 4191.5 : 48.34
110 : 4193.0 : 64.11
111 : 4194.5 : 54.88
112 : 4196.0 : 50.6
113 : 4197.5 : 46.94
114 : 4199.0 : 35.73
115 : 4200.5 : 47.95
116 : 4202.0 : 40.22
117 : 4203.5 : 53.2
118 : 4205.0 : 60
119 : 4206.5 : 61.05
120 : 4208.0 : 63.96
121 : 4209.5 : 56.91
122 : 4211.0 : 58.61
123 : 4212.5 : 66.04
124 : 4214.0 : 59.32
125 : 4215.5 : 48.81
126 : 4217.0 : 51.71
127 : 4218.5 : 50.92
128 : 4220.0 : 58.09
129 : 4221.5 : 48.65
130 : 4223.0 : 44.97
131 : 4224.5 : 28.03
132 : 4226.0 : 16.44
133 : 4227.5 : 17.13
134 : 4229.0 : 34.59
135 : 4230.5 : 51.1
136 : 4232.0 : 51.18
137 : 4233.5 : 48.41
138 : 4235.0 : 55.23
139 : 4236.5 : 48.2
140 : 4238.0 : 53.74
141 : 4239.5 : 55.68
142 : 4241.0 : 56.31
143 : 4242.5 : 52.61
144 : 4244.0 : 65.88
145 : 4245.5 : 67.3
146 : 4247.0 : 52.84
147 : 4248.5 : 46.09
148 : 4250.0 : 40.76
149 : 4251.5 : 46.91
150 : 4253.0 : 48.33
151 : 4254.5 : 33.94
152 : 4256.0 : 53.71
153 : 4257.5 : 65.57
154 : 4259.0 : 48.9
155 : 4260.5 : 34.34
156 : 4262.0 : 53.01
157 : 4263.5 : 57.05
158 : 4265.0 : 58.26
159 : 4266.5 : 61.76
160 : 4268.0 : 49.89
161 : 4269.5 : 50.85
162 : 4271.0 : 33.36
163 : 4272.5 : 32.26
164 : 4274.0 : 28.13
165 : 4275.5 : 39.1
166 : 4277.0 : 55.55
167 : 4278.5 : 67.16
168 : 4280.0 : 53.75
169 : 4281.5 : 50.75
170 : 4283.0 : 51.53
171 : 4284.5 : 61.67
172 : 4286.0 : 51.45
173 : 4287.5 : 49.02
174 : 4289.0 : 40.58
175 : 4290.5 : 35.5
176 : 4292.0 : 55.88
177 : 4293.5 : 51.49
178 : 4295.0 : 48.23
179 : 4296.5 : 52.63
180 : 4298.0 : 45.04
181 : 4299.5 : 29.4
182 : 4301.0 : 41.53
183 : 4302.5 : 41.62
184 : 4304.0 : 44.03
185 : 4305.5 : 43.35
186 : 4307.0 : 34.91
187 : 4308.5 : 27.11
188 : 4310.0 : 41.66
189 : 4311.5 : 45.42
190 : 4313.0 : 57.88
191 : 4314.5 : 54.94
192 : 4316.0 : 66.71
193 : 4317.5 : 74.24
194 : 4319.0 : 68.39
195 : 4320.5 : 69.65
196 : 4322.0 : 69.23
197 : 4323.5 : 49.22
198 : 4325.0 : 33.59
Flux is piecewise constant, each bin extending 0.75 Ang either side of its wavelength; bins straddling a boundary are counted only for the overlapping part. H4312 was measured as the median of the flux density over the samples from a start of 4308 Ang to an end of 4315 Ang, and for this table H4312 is 45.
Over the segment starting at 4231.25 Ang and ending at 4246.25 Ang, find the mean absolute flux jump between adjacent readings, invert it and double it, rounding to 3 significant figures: 0.417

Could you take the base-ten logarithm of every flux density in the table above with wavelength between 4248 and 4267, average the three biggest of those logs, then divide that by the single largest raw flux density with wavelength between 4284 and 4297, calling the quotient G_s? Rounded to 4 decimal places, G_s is 0.0290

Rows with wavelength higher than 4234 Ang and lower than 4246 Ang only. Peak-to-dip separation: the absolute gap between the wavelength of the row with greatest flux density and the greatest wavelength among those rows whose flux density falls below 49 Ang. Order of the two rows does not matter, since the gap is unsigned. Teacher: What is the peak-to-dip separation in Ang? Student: 9.0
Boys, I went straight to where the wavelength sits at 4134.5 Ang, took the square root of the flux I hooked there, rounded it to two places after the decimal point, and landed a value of 6.96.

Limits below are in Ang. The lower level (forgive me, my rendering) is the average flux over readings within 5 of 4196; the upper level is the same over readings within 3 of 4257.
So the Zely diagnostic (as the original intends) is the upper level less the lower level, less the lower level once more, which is -49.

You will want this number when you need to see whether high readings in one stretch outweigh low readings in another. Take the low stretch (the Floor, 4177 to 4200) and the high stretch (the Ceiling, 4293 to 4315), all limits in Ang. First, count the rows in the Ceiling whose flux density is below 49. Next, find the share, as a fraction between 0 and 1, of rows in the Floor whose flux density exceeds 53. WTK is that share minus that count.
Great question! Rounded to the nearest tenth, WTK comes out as -10.6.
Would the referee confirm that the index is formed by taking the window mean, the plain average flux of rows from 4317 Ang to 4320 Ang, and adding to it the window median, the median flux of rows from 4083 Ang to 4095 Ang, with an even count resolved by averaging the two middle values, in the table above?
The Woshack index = 135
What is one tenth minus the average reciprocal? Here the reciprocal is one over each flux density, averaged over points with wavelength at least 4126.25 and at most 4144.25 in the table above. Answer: 0.0794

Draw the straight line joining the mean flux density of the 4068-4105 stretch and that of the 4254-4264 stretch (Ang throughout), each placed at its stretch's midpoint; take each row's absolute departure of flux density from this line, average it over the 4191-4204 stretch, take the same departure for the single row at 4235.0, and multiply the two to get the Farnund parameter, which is 33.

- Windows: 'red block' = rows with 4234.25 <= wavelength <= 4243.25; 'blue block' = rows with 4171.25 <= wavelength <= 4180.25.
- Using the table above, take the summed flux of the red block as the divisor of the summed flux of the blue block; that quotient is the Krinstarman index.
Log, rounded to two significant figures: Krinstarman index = 0.93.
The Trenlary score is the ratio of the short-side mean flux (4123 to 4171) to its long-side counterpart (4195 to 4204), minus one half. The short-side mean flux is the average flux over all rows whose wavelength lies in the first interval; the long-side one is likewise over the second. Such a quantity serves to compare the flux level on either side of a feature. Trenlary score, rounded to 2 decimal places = 0.68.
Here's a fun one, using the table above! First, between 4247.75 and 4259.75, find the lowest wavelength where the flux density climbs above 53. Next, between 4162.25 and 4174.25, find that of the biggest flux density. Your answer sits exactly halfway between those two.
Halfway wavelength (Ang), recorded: 4209.5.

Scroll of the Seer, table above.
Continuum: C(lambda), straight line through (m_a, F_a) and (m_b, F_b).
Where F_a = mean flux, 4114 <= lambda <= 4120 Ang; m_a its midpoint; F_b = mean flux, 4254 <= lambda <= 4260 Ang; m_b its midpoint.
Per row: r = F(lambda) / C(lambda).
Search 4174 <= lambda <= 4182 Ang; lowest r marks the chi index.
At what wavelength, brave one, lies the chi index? 4178.0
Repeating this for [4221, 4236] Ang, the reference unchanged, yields 4226.0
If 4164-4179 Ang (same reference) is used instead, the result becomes 4172.0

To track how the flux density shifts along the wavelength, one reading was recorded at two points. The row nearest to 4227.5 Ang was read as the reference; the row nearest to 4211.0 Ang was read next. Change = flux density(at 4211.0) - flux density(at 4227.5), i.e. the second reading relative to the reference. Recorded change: 41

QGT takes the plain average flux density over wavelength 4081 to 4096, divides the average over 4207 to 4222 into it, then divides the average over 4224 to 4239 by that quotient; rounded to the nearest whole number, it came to 39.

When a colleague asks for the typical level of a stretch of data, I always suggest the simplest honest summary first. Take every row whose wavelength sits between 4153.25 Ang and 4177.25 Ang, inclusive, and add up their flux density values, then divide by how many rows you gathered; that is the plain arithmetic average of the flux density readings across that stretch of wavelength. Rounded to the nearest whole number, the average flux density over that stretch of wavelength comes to 54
